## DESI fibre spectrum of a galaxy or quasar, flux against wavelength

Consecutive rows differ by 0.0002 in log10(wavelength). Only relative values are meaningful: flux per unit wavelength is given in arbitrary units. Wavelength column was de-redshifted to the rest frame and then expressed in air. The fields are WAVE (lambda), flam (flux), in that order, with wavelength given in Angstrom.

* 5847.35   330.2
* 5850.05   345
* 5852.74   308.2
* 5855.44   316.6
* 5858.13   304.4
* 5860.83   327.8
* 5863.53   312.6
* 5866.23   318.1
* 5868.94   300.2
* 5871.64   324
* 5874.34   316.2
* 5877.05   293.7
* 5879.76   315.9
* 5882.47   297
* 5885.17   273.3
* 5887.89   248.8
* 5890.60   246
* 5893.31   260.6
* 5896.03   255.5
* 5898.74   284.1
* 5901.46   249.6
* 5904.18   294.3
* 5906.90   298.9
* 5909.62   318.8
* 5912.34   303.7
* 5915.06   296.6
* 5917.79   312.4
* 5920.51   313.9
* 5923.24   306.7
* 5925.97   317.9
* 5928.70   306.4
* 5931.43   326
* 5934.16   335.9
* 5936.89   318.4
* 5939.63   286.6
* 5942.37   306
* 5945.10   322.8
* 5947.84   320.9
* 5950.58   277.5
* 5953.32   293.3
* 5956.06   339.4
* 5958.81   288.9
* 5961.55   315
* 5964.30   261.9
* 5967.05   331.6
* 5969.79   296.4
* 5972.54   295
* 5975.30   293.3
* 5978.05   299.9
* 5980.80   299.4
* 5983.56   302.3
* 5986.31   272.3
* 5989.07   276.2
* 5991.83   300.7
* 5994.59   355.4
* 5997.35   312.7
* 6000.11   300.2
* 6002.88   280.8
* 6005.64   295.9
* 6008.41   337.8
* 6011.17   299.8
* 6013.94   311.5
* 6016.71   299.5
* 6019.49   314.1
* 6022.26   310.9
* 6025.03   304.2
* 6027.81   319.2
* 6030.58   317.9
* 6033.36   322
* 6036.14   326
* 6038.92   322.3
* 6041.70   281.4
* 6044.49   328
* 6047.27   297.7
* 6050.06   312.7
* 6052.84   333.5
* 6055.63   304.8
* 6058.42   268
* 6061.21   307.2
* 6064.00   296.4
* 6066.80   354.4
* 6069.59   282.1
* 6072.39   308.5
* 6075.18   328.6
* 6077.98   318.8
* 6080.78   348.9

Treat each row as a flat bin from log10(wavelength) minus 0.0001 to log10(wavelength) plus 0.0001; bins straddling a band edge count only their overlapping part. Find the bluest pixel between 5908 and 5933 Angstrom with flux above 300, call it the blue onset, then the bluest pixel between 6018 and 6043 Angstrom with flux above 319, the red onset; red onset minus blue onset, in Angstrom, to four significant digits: 118.2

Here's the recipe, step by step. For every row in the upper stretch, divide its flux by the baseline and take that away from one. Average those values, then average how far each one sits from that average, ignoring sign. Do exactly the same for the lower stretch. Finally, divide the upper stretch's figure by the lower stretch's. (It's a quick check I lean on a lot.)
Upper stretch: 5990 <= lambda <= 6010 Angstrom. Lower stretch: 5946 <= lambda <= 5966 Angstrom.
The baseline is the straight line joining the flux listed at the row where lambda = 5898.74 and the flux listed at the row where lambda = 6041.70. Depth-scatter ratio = 0.9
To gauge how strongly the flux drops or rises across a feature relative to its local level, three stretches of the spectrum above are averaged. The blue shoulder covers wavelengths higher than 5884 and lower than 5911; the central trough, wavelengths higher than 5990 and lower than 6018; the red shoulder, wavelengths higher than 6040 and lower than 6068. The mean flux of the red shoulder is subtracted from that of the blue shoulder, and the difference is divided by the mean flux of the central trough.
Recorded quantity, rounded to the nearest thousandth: -0.114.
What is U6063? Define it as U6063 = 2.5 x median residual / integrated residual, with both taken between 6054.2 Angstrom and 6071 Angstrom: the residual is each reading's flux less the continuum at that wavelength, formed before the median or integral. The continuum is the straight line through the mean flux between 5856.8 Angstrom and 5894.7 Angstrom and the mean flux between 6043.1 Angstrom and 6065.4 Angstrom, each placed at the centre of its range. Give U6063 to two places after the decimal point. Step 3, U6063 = 0.20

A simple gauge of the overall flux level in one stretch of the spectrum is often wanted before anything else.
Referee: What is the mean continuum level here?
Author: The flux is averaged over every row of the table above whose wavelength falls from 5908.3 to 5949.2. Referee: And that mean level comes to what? 313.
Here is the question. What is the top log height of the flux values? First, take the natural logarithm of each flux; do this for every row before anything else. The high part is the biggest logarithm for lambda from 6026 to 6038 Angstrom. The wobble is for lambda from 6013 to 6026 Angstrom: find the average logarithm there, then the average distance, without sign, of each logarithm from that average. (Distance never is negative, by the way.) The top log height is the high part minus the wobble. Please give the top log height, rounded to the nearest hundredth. 5.77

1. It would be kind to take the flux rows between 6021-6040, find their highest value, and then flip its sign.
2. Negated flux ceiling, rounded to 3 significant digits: -326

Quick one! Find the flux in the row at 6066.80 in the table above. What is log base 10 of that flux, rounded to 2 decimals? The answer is 2.55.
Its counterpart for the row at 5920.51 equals 2.50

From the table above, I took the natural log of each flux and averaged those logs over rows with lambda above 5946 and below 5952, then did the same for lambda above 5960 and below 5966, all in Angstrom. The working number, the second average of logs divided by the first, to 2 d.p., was 0.99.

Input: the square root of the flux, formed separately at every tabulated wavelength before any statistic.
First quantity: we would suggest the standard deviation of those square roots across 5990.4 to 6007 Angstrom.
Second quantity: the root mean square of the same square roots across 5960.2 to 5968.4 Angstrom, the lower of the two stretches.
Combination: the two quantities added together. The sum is 18.1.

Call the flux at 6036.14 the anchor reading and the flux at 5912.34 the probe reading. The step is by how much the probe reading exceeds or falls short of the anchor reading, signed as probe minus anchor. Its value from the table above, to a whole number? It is -22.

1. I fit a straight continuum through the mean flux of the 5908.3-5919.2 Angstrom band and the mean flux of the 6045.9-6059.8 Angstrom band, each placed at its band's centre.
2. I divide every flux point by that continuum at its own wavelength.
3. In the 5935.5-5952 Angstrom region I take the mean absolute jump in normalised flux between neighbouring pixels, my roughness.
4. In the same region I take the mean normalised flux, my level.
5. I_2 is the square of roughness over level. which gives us 0.0055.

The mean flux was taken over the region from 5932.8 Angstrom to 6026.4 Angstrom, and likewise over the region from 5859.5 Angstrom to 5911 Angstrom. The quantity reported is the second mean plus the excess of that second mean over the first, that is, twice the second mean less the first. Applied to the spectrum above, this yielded 278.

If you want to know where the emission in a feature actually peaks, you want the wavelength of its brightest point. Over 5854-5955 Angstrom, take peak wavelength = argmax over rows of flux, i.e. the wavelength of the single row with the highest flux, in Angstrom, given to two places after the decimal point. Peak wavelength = 5934.16 Angstrom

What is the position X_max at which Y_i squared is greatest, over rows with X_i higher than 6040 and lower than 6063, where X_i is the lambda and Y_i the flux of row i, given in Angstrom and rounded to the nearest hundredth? 6052.84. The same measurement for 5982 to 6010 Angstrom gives 5994.59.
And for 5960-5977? 5967.05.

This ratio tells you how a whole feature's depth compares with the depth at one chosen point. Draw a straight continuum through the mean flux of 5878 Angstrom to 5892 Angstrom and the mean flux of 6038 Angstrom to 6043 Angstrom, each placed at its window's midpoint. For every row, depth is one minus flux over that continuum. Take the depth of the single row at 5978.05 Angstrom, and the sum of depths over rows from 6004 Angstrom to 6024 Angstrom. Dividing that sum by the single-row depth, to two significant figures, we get 10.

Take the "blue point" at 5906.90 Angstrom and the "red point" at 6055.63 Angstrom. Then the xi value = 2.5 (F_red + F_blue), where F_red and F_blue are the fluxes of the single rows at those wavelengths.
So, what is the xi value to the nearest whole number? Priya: 1509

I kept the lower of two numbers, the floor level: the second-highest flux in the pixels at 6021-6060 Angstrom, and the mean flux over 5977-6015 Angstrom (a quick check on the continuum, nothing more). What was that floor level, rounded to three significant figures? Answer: 303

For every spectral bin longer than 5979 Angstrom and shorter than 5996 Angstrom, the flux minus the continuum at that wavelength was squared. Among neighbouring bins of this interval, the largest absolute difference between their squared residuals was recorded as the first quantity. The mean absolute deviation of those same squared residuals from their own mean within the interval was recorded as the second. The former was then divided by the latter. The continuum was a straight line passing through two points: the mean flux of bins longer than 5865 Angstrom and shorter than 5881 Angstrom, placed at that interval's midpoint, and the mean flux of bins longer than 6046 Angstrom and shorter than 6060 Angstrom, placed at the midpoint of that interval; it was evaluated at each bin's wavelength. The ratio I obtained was 3.29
